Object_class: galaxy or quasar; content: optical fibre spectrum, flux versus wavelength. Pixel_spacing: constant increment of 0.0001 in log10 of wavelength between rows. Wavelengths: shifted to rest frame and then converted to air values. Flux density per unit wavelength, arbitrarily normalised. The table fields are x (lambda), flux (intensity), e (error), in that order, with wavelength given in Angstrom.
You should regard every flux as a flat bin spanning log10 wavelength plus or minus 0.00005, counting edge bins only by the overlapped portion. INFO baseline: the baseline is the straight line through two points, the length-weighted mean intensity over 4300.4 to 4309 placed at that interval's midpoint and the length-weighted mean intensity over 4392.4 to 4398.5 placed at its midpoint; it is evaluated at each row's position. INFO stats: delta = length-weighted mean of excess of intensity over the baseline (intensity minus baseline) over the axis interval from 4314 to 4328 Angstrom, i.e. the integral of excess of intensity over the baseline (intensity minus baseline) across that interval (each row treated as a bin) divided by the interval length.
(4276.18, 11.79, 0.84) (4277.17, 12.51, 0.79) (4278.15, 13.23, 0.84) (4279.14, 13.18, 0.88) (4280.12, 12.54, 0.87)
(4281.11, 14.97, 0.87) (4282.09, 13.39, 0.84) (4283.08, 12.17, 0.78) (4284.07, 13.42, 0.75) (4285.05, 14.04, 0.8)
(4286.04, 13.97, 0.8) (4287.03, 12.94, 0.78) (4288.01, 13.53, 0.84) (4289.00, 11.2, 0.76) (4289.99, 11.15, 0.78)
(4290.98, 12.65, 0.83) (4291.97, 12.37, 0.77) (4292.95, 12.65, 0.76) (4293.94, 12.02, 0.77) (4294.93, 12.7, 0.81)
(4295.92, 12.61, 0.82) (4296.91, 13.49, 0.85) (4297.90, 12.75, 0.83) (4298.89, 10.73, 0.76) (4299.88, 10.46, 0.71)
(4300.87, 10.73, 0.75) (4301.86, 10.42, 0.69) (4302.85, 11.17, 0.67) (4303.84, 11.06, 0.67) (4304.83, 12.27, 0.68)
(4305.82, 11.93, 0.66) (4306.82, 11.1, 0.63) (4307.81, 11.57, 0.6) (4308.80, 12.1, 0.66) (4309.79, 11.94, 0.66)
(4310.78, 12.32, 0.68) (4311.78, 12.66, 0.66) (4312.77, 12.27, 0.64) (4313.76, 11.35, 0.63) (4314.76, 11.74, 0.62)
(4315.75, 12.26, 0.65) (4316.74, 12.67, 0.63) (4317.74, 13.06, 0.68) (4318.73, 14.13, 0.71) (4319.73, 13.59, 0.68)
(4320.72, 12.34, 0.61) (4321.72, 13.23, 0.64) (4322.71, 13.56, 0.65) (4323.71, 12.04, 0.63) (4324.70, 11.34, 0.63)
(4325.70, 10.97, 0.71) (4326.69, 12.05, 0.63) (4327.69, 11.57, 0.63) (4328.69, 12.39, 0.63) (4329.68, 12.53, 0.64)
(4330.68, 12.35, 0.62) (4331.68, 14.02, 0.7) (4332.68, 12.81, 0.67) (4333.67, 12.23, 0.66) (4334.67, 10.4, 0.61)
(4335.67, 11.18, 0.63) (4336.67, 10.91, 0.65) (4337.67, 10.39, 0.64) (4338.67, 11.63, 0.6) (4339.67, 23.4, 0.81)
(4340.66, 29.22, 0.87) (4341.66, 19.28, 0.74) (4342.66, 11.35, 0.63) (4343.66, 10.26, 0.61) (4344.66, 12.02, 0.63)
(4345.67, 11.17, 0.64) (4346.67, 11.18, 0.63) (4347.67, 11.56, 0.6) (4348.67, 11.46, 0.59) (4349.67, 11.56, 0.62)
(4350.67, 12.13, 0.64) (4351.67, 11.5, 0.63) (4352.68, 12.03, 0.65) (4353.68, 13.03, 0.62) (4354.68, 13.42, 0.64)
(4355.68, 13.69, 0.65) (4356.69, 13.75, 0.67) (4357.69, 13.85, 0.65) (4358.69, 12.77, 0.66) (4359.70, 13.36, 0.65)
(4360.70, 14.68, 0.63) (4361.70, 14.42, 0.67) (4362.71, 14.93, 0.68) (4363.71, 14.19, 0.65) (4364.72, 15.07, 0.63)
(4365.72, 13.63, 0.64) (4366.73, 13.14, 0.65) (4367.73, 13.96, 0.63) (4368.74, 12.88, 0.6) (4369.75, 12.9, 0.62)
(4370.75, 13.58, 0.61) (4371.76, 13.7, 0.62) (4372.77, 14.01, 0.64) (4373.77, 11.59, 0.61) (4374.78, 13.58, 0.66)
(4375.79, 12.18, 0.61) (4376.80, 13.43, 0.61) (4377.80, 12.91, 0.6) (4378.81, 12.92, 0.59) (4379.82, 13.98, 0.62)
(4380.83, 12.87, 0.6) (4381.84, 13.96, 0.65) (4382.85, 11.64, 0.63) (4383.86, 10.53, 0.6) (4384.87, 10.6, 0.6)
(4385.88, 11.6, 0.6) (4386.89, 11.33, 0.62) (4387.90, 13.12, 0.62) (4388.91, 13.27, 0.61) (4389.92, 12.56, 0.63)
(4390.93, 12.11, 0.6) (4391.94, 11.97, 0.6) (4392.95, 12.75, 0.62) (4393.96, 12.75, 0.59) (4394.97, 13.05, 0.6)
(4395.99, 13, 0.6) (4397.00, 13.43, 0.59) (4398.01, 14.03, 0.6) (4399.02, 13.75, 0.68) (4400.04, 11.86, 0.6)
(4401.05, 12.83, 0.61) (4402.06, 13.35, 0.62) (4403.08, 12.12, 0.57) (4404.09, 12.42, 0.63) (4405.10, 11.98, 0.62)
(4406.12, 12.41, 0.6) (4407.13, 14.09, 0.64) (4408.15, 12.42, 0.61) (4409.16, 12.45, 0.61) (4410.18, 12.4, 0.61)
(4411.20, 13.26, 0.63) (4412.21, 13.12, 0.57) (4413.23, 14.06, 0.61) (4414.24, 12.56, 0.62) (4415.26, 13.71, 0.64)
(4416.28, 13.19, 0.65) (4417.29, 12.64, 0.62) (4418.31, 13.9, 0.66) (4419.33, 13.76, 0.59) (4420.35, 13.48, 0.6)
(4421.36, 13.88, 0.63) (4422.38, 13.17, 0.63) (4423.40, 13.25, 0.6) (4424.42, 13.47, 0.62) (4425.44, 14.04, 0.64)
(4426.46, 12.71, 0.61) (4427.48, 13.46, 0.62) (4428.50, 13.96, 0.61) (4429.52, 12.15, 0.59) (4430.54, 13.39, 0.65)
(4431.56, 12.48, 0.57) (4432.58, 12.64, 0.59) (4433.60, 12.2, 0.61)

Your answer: 0.78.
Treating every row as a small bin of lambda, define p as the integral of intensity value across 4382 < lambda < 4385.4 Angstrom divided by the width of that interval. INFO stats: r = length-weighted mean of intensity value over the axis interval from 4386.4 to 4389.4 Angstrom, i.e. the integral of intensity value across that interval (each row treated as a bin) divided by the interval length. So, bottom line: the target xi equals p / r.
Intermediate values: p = 11.2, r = 12.6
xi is 0.89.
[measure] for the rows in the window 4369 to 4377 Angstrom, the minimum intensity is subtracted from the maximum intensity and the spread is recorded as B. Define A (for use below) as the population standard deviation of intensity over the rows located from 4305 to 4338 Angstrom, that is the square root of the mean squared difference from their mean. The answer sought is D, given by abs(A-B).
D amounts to 1.5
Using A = 0.9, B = 2.4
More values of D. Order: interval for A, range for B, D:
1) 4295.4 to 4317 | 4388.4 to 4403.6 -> 1.4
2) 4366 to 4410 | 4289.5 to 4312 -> 2.2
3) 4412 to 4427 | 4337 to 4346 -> 18.5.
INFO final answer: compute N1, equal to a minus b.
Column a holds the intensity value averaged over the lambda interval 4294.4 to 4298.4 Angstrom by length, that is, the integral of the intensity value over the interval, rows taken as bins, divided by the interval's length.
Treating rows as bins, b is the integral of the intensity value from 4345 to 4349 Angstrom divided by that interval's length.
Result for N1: 1.5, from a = 12.9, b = 11.3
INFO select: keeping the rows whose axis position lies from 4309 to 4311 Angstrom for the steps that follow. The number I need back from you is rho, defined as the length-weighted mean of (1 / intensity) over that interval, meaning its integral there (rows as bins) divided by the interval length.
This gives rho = 0.083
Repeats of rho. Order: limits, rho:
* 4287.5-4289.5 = 0.082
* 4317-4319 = 0.075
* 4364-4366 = 0.070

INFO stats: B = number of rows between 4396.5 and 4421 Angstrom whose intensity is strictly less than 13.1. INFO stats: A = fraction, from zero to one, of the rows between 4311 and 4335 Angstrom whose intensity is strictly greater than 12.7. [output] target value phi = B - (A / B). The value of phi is 11.0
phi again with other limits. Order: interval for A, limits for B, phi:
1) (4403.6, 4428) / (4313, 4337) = 19.0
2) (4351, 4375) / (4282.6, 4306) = 19.0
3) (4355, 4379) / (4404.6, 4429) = 7.9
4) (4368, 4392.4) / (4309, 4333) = 19.0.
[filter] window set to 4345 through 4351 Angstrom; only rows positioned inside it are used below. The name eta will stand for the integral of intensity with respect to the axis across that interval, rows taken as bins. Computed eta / 69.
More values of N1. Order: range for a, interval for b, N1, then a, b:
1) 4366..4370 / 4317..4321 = 0.0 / 13.2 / 13.3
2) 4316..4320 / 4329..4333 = 0.4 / 13.3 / 12.9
